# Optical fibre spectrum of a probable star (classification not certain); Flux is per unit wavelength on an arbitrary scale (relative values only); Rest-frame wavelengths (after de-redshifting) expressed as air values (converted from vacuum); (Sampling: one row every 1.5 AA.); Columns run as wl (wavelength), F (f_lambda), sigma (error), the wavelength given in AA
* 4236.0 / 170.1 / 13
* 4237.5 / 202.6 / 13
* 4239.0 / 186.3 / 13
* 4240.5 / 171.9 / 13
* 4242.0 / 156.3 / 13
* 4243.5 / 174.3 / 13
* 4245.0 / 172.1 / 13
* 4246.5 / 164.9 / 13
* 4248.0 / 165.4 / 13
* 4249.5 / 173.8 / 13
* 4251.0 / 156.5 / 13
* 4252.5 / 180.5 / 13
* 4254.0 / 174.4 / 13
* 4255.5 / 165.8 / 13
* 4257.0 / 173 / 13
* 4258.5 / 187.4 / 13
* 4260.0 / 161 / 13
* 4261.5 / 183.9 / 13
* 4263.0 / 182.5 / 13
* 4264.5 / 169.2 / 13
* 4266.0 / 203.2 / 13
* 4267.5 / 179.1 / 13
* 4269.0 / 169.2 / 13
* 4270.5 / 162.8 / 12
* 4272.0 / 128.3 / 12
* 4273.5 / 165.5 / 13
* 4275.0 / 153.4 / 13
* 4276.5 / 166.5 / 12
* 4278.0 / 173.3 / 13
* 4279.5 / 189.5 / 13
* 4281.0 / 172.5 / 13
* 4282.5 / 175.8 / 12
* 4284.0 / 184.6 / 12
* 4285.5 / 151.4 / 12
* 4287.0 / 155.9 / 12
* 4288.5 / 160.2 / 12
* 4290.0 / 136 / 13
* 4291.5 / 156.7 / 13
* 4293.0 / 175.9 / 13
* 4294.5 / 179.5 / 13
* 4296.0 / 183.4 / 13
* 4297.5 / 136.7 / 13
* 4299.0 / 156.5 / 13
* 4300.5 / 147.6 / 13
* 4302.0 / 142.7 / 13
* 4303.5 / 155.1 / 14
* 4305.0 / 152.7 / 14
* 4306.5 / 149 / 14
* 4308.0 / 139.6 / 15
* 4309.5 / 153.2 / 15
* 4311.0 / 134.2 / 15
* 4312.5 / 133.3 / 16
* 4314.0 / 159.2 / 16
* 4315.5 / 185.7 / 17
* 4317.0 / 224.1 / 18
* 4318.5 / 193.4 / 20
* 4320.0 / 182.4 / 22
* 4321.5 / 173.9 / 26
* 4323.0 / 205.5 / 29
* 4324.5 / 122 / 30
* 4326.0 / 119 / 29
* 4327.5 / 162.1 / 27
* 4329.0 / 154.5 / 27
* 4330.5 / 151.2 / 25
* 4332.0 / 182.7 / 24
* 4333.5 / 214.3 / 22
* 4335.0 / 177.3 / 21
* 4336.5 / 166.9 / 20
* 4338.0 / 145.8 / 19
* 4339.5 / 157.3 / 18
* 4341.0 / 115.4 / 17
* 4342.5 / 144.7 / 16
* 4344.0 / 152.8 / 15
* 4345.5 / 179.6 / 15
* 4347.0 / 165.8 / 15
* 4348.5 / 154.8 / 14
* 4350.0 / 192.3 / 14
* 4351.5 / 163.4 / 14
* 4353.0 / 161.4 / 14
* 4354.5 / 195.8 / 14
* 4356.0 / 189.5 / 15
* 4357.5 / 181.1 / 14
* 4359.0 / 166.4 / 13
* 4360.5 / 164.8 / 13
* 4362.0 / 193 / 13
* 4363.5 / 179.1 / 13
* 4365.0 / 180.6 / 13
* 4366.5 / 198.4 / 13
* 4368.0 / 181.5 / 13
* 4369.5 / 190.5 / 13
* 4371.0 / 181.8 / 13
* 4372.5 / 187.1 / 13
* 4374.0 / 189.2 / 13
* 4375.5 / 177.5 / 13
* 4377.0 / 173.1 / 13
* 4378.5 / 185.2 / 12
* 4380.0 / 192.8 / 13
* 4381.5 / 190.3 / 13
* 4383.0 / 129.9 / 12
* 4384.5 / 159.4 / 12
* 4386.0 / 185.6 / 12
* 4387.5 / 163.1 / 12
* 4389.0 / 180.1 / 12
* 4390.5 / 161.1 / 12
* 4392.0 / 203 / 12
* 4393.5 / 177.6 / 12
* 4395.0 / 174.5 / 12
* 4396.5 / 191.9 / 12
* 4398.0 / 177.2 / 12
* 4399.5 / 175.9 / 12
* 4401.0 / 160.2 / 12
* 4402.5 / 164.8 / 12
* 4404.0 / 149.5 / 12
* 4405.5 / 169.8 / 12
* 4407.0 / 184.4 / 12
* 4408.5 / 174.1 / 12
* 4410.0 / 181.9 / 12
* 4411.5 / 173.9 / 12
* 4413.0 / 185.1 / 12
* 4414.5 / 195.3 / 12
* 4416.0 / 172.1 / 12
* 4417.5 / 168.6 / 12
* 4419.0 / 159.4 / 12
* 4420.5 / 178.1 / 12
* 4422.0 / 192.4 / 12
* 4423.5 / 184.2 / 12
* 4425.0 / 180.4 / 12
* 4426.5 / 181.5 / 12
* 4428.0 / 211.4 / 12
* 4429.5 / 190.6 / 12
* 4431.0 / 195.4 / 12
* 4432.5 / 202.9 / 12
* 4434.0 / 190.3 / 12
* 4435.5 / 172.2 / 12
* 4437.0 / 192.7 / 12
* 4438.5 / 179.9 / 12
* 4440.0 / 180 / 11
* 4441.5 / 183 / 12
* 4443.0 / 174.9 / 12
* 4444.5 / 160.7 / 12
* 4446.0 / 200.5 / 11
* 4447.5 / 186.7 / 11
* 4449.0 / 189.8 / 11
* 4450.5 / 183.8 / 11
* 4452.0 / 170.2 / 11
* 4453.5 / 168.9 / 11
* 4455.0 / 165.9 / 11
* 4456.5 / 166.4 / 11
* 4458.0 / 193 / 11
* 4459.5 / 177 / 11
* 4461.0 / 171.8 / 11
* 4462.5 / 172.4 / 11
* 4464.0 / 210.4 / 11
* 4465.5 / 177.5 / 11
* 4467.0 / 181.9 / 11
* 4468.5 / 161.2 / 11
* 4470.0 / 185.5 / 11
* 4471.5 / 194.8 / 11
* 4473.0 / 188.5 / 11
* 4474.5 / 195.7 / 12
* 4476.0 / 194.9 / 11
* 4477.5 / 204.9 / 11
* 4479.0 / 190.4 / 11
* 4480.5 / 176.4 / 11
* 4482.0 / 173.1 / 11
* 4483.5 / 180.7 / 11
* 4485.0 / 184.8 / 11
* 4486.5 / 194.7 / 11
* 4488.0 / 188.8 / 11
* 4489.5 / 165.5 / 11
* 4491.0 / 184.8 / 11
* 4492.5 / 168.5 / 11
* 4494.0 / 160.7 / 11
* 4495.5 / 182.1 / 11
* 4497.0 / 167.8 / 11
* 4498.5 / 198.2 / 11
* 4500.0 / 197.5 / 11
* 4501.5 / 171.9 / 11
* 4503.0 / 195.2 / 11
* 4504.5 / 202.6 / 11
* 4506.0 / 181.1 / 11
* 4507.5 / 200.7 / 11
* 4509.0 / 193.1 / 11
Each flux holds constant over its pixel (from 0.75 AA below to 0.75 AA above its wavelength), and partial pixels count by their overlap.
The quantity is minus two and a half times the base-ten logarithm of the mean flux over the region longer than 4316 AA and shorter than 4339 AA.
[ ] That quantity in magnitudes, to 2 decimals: -5.59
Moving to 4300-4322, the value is -5.52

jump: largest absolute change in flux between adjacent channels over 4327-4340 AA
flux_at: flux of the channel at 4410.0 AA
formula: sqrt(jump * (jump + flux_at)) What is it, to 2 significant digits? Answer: 90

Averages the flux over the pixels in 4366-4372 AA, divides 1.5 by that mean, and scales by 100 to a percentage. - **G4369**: 0.80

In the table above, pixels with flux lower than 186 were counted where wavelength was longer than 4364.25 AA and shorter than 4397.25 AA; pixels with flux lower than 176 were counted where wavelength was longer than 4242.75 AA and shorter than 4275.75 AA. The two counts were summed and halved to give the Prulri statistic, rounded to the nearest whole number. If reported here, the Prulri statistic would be 15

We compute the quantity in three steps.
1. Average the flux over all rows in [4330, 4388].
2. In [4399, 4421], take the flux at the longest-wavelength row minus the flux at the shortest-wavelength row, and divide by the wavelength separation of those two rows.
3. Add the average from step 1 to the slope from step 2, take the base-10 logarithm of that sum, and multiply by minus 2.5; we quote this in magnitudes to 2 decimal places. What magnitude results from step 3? -5.60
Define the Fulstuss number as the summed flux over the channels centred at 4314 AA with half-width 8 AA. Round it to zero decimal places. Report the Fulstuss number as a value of 1828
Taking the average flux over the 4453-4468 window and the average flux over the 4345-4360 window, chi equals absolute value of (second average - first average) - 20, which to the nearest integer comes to -16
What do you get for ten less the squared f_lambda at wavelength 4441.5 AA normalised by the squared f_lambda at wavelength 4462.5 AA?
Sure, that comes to 8.9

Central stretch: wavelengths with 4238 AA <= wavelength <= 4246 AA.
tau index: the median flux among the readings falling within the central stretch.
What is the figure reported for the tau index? 172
